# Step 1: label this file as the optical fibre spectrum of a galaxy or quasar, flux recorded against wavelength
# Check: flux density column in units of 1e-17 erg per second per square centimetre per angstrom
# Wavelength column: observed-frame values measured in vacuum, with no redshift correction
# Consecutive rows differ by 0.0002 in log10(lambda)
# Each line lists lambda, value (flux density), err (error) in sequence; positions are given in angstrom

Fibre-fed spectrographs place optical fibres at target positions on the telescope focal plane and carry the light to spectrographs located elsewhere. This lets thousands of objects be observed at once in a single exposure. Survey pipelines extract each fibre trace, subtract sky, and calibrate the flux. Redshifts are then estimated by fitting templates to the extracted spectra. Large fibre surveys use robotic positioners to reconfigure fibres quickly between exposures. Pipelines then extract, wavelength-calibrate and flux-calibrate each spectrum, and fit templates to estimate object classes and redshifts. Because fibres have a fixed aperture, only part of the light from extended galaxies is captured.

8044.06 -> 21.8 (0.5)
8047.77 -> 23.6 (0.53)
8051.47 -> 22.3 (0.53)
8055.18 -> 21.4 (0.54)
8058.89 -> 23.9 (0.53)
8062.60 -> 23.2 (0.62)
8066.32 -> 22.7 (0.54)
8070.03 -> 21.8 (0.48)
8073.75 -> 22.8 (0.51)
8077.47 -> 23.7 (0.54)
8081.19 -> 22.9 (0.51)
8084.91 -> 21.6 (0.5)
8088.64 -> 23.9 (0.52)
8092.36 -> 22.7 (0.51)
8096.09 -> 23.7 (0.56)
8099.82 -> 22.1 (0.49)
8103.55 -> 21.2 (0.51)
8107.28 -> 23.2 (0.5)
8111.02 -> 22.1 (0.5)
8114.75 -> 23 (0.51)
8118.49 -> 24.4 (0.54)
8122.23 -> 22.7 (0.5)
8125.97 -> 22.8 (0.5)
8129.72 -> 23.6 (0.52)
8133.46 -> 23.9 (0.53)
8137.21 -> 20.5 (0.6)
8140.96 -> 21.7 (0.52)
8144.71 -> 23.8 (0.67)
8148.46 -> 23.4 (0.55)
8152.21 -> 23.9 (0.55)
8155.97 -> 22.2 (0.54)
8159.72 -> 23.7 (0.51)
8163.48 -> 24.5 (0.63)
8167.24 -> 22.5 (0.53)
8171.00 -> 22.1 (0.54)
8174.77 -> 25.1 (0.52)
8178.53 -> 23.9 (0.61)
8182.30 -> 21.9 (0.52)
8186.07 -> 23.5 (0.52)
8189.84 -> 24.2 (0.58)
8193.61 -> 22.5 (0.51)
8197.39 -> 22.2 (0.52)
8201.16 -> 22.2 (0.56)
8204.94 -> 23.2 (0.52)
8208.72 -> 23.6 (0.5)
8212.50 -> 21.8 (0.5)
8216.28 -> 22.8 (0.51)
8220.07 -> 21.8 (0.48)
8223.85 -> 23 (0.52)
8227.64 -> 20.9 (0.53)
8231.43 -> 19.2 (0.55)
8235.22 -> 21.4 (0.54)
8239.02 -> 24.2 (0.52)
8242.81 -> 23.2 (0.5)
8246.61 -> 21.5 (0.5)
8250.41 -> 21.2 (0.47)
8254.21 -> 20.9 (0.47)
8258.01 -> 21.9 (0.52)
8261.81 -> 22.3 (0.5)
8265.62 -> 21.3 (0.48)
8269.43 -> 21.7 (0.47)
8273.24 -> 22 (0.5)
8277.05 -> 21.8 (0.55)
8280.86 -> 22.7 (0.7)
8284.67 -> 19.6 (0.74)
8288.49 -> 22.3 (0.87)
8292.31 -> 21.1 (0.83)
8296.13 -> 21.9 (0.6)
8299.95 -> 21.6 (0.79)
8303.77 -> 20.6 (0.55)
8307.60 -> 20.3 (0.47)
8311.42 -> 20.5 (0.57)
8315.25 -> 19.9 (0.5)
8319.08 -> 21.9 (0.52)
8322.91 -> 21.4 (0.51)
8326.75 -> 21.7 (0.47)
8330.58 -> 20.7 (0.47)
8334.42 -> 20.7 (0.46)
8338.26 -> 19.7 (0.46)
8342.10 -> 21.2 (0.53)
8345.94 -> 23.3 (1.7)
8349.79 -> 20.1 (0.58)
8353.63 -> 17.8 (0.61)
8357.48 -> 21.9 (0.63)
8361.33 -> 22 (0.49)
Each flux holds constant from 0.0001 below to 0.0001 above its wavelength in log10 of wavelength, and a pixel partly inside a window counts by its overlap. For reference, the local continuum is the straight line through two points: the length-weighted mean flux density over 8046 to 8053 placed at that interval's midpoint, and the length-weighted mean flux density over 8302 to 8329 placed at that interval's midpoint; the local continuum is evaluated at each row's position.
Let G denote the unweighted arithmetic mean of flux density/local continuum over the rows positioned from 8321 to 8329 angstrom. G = 1.03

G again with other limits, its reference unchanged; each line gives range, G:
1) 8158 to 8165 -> 1.09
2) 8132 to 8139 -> 0.99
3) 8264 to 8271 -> 1.01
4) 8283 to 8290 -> 0.99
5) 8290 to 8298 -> 1.02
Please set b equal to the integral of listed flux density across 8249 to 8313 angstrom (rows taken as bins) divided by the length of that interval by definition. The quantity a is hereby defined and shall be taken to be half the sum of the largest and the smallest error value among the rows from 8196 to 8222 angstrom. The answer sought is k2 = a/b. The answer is 0.0243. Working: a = 0.520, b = 21.4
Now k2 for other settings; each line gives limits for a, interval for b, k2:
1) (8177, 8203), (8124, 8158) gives 0.0245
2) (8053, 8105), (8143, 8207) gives 0.0237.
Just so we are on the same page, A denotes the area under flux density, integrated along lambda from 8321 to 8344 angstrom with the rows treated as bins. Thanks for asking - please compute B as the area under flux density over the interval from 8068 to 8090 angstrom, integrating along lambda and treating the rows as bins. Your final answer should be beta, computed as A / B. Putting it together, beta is 0.96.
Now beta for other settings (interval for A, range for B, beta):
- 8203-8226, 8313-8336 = 1.08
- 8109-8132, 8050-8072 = 1.07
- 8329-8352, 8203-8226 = 0.92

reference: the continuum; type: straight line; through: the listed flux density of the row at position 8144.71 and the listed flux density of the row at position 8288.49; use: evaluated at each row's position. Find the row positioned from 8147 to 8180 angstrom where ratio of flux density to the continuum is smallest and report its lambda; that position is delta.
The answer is 8155.97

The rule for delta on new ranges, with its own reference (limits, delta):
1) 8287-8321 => 8315.25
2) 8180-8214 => 8182.30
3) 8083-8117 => 8103.55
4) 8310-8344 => 8315.25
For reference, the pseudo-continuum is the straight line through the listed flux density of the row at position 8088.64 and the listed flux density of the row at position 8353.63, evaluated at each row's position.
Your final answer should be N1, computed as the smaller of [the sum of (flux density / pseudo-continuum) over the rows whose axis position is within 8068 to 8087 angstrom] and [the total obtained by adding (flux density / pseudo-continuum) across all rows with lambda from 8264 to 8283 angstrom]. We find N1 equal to 4.67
